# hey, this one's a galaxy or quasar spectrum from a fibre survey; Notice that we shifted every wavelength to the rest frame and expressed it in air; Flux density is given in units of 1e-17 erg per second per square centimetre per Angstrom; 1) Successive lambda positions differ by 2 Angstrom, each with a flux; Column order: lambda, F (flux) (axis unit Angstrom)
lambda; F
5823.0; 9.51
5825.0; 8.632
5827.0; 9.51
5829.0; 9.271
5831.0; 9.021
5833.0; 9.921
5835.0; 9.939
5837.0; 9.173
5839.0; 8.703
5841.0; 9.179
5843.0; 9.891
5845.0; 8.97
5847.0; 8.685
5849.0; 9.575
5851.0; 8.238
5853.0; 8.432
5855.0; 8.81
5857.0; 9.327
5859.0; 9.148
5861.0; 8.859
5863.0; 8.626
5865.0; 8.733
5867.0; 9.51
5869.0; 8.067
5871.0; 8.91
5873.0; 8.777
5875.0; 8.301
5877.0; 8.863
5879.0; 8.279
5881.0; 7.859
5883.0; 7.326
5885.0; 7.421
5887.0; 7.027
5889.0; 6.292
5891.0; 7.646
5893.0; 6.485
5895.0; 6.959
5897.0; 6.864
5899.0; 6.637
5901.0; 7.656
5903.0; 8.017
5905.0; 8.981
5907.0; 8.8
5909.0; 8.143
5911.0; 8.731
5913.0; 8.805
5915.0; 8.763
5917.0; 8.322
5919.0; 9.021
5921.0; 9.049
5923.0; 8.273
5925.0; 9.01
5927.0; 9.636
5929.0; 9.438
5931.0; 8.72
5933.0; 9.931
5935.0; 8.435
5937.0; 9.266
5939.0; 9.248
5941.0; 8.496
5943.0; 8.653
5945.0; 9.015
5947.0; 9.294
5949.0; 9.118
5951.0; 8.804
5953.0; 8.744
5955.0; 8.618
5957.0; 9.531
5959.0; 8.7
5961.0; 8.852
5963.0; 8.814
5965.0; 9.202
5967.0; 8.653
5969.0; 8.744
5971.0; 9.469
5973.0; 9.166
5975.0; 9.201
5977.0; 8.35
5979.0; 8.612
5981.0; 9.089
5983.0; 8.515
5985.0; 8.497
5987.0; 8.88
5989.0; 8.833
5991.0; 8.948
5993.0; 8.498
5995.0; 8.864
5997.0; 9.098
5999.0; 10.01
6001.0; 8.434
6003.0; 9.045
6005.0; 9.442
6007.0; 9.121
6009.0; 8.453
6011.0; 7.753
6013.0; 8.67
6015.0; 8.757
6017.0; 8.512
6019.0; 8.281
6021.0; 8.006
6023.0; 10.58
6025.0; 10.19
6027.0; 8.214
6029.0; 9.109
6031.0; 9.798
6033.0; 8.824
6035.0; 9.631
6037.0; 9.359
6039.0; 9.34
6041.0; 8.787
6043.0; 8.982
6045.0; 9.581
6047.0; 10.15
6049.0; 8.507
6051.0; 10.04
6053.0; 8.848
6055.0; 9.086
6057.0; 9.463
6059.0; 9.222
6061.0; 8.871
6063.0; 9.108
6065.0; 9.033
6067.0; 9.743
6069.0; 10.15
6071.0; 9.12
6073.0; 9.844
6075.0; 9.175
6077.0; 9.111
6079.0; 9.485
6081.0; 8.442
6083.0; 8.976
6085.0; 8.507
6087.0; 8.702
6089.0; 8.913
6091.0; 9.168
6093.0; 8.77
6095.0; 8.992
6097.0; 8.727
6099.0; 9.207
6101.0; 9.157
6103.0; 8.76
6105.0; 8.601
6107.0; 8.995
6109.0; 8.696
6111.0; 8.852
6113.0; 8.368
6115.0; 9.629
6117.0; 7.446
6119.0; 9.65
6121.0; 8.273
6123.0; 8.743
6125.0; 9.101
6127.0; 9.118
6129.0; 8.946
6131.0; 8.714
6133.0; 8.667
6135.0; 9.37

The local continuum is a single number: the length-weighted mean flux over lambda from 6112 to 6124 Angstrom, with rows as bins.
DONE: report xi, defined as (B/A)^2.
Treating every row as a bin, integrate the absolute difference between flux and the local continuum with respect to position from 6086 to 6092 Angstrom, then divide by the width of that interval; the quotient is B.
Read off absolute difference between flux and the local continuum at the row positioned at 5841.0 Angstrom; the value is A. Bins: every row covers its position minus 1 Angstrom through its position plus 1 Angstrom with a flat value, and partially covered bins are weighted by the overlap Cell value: 0.2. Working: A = 0.49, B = 0.24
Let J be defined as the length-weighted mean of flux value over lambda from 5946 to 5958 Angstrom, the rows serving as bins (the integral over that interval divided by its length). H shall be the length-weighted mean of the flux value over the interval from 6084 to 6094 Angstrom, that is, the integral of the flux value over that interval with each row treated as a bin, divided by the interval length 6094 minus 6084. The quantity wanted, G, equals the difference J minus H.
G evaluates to 0.2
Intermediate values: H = 8.8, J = 9.0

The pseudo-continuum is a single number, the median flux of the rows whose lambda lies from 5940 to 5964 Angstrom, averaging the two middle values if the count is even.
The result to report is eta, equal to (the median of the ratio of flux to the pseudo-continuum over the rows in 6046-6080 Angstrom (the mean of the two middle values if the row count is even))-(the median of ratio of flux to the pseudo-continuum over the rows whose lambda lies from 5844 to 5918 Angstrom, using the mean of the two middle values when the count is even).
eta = 0.08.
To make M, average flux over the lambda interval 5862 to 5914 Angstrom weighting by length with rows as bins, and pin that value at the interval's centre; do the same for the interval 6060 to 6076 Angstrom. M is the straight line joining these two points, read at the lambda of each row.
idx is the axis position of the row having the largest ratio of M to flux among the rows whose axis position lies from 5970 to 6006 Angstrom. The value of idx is 6001.0 Angstrom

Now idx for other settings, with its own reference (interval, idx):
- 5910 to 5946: 5923.0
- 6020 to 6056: 6021.0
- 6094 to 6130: 6117.0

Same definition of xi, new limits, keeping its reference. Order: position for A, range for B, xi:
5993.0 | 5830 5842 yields 11.7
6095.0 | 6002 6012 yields 3.1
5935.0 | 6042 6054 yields 8.4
